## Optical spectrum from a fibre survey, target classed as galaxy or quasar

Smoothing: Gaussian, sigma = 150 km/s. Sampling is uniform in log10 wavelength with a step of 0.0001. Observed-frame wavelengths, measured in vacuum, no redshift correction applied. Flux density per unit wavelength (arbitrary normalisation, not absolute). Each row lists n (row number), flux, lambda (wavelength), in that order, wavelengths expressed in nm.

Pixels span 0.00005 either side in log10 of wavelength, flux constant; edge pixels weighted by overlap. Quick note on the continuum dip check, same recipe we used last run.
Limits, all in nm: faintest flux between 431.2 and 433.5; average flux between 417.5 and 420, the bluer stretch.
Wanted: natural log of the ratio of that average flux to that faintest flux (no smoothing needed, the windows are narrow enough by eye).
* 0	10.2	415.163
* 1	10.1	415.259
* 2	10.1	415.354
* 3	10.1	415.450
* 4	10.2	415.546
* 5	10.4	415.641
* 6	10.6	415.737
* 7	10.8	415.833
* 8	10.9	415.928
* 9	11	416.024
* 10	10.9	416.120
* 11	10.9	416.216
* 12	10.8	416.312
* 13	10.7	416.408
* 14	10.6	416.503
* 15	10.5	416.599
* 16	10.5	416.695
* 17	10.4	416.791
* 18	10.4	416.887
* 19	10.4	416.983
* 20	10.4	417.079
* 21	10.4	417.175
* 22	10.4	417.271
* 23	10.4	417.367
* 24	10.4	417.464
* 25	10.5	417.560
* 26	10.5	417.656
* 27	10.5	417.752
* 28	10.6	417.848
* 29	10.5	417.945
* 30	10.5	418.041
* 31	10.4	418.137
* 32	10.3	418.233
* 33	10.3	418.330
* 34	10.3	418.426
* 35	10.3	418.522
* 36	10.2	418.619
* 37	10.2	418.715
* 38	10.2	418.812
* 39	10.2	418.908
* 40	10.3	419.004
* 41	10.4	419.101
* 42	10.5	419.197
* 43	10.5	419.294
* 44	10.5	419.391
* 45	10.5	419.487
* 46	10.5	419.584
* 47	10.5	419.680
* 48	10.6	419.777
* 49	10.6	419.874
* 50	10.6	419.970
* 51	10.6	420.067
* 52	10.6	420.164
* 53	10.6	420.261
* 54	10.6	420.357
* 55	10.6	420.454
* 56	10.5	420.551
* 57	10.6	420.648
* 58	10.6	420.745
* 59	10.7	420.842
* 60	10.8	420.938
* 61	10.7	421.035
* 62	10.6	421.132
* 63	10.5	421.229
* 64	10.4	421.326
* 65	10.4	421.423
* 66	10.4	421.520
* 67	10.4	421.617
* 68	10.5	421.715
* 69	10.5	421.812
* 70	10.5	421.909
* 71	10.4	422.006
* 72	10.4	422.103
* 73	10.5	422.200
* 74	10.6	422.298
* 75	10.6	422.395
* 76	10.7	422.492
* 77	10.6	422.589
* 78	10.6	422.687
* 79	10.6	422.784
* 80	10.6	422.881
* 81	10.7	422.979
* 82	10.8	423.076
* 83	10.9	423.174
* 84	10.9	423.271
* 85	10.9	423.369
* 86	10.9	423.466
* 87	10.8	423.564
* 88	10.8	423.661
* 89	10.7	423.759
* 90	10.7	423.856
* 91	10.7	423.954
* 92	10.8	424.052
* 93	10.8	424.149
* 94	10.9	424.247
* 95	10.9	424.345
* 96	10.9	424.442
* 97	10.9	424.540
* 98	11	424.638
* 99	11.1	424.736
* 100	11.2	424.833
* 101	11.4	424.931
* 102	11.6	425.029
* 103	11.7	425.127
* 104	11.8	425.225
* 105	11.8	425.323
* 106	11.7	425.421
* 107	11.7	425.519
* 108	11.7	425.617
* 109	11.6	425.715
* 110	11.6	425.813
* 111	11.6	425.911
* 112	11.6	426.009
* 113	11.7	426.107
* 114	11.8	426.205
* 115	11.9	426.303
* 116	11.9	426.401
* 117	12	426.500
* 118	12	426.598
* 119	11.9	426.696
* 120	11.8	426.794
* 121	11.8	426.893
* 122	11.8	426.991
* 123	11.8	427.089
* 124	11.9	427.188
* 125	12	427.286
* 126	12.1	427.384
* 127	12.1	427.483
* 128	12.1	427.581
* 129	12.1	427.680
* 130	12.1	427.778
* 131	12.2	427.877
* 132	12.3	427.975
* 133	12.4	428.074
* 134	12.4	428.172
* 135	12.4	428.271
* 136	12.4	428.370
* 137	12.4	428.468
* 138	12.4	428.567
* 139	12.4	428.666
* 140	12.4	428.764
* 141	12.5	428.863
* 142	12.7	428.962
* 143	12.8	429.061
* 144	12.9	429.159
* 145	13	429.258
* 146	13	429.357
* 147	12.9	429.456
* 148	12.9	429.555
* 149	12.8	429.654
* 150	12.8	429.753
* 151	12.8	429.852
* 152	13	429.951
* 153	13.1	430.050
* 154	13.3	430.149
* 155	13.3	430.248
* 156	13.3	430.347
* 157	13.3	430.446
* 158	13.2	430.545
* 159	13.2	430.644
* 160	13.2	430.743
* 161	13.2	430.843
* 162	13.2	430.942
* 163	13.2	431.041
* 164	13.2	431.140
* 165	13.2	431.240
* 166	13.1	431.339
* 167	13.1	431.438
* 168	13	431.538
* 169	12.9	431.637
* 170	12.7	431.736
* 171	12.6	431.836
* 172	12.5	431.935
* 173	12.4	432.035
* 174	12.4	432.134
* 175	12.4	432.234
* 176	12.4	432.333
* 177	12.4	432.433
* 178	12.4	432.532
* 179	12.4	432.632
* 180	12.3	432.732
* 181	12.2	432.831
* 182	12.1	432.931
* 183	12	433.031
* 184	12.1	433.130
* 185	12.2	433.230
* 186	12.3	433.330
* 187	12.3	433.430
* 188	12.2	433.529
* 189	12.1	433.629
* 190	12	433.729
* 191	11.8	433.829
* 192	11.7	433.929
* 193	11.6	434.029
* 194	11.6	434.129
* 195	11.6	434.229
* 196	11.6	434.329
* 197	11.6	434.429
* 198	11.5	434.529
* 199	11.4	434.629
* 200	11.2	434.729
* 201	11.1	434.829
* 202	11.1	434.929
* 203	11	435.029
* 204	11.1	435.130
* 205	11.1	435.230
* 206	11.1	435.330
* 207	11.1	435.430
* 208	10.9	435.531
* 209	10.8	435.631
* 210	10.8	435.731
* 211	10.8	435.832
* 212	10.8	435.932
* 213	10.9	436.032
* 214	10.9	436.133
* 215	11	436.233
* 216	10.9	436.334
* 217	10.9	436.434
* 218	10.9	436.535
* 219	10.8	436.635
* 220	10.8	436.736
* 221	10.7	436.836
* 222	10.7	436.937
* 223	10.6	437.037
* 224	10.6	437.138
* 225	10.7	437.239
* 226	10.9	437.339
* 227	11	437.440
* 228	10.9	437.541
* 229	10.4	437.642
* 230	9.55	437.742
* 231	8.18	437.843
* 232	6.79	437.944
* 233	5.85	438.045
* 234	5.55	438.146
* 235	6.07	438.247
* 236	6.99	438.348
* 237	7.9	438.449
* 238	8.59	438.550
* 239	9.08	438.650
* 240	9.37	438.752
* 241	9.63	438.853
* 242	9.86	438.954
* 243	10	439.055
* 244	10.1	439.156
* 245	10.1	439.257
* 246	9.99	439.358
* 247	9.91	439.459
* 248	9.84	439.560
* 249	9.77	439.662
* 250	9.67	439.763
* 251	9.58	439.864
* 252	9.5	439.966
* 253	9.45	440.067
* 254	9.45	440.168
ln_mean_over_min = -0.14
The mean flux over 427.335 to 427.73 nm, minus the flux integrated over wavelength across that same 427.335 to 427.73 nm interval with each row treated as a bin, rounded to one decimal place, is 7.3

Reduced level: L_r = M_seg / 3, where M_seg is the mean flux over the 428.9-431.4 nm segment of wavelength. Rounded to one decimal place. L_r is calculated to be 4.4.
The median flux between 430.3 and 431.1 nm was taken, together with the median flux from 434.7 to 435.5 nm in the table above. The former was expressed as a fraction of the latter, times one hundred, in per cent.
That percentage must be 119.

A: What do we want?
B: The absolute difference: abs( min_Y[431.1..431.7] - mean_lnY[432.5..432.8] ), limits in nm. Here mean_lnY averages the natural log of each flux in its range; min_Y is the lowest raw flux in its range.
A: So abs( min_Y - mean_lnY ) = 10.4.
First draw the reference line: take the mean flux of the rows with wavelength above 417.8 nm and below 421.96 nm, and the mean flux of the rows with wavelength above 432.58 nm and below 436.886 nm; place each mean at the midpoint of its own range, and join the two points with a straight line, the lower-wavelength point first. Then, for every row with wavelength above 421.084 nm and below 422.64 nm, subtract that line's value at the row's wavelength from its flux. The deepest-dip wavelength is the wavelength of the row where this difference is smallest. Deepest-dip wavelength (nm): 422.103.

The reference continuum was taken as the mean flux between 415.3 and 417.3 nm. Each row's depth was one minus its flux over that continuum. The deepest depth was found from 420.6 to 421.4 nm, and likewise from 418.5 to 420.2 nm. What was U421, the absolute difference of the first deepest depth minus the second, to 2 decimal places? 0.02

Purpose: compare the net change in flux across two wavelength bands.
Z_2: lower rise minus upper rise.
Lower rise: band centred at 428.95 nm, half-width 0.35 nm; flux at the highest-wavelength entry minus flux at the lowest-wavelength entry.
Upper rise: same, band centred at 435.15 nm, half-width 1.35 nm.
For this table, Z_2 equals 1.5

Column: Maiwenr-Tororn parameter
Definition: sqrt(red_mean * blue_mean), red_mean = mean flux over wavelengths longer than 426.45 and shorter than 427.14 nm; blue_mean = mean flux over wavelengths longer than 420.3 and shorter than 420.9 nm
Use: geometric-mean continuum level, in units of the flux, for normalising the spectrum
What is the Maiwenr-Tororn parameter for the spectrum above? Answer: 11.2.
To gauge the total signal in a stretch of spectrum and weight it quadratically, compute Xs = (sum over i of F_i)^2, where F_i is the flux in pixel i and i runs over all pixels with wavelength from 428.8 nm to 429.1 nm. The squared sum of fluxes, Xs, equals 1444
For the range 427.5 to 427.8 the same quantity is 1318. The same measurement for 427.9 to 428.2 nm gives 1376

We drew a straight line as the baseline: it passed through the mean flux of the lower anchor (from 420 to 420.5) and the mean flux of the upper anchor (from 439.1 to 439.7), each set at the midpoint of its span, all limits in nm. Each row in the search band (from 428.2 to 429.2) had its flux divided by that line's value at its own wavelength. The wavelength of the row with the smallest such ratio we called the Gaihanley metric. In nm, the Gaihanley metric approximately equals 428.271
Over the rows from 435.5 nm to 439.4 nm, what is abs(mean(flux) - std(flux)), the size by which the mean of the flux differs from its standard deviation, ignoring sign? 8.2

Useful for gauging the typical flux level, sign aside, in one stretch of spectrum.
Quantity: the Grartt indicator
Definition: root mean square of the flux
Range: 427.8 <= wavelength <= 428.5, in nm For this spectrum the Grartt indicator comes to 12.4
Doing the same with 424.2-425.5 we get 11.3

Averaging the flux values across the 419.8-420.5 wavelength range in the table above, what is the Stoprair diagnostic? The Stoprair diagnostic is 10.6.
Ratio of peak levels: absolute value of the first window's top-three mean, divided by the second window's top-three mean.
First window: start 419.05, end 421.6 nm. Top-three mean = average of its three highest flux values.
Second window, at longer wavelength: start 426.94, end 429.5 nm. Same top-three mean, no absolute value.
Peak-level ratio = 0.83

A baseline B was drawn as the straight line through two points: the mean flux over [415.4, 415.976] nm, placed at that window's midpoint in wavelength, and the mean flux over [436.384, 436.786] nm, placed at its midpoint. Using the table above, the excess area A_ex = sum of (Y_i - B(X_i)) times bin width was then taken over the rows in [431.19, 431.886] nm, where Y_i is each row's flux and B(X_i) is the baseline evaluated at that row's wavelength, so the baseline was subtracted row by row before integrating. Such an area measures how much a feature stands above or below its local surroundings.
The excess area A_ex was 1.5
